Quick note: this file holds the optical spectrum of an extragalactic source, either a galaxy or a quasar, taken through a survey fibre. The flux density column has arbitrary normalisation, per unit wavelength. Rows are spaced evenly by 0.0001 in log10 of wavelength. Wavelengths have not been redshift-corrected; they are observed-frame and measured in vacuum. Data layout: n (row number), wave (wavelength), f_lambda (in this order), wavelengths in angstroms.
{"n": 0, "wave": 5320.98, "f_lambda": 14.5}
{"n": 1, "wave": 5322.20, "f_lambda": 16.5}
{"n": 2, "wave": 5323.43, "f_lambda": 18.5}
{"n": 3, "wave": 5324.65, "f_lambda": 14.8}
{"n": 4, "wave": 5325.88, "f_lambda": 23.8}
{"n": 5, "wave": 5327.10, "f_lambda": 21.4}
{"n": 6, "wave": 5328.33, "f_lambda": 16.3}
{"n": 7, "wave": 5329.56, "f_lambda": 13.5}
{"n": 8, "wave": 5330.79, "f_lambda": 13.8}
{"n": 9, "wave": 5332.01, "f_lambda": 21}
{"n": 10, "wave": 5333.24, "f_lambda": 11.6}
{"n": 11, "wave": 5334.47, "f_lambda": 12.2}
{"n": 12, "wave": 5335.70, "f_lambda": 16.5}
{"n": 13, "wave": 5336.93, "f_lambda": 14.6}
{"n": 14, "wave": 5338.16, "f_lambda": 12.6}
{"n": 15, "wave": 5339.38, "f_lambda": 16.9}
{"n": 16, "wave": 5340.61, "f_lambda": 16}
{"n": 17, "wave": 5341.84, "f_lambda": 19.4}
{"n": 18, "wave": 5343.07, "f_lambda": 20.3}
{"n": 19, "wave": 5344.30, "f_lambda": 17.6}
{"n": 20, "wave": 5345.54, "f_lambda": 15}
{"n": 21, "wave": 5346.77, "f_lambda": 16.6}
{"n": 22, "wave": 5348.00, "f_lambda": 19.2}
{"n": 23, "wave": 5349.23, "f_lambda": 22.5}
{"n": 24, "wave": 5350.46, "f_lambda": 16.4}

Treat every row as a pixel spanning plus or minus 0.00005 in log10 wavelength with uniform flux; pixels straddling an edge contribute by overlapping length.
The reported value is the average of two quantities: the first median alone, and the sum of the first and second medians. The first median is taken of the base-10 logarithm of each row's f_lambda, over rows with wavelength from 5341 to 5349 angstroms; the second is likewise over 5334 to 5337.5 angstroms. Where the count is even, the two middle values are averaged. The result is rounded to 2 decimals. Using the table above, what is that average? 1.85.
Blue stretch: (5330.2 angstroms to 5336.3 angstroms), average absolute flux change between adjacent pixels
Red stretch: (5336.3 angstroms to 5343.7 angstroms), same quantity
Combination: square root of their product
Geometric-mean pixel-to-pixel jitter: 3.52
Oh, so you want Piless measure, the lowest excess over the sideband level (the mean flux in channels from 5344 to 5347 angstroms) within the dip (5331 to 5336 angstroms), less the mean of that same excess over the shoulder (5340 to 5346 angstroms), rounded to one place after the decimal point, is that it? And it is -6.1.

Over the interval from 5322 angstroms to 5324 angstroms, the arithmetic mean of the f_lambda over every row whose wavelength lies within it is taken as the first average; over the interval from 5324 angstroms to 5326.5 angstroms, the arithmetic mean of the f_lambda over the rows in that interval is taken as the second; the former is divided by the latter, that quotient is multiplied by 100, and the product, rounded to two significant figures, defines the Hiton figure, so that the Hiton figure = 91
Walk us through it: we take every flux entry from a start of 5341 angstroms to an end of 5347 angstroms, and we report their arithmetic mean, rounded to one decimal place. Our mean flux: 17.8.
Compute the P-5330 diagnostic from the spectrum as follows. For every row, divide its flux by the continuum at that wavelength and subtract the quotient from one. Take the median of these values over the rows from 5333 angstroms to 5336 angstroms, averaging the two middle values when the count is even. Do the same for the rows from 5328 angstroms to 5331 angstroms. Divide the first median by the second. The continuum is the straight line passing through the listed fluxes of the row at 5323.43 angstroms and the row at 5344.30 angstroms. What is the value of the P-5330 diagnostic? 1.3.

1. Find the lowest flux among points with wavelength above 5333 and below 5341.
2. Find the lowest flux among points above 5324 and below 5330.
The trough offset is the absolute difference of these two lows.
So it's 1.9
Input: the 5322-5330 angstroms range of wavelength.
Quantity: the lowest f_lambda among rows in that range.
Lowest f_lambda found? 13.5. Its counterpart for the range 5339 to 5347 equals 15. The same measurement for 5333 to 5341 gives 11.6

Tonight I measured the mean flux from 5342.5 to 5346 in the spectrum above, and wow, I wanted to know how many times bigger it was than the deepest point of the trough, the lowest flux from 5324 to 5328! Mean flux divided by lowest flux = 1.19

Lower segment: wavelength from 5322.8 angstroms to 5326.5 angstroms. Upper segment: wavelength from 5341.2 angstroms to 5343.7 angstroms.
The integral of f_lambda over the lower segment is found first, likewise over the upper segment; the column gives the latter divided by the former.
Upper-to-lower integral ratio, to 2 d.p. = 0.70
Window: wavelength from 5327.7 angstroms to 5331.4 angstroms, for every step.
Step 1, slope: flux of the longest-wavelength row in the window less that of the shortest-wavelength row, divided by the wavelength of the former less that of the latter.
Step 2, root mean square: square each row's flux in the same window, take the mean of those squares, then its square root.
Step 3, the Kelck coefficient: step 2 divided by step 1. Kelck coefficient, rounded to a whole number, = -14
